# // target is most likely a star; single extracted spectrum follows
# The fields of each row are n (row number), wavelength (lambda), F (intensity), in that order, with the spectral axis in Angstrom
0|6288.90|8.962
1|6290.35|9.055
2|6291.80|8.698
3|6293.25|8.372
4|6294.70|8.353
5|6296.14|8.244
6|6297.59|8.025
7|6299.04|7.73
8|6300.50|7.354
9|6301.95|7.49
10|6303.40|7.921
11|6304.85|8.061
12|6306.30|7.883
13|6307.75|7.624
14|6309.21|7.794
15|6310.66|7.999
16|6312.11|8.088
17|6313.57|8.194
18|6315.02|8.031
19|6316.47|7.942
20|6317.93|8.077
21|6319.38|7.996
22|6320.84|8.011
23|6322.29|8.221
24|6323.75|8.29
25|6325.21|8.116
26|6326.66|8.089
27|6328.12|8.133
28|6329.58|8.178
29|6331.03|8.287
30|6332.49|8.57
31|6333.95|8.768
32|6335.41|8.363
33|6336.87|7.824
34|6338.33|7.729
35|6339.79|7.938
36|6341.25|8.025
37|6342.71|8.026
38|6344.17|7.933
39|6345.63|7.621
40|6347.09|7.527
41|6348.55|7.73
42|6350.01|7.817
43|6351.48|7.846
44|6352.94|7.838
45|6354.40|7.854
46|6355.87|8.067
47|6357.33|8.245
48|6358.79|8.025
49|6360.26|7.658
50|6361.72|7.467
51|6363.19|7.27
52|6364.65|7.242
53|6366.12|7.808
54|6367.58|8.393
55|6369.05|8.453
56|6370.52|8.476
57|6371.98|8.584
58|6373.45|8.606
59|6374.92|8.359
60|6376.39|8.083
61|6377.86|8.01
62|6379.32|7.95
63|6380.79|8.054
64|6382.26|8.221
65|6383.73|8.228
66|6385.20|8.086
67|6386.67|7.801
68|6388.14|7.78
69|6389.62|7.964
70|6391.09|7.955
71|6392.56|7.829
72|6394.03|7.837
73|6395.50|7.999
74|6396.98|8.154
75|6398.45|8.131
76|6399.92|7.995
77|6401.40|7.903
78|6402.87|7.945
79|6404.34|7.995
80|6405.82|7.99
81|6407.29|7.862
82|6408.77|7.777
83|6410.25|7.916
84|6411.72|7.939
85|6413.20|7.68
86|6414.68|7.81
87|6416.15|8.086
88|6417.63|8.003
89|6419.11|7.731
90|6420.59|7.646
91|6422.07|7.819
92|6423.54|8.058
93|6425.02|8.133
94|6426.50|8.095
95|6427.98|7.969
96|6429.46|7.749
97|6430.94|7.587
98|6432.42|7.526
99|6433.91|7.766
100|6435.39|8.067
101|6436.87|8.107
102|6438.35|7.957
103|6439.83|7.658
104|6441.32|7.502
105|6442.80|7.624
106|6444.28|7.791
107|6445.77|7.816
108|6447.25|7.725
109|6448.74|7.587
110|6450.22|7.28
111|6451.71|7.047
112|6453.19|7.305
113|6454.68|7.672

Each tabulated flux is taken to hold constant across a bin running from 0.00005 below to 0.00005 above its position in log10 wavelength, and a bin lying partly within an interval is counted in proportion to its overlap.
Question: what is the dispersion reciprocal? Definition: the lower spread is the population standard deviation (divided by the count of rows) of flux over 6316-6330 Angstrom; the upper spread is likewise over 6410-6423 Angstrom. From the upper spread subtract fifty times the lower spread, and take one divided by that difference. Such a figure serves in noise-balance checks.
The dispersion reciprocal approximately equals -0.20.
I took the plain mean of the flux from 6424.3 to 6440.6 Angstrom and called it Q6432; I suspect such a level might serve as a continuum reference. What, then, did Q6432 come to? 7.87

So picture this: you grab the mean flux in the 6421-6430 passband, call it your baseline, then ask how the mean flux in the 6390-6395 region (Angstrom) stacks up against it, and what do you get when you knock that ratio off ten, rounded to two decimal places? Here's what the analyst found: 9.01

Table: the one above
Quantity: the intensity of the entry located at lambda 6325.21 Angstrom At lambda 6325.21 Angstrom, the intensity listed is 8.116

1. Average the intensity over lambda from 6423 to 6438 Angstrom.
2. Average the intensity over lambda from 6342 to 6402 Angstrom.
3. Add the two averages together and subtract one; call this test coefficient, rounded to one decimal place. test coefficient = 14.9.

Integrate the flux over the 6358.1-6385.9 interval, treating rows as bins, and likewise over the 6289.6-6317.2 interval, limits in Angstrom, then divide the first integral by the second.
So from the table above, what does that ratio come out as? 1.01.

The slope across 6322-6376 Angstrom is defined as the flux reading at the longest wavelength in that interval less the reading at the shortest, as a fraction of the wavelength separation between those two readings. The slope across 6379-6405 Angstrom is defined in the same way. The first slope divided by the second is 1.5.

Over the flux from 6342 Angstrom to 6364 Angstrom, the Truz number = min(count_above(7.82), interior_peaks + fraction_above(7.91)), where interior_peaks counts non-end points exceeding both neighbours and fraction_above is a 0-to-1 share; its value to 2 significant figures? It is 2.3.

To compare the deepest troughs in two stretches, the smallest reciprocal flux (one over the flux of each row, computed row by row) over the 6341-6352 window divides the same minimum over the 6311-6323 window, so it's 0.98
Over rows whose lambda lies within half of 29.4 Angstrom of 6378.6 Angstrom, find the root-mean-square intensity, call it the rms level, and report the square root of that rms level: 2.846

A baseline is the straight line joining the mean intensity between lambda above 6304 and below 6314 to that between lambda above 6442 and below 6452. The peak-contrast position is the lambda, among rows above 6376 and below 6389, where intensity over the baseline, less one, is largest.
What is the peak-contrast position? 6383.73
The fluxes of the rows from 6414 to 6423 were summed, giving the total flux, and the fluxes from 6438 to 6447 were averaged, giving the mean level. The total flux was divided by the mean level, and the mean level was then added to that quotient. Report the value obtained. 13.8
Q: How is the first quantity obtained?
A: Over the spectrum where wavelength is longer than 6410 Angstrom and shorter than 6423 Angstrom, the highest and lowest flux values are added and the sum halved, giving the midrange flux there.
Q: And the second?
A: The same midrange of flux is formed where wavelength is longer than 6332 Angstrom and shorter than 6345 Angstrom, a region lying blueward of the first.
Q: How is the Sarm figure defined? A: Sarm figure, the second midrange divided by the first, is 1.05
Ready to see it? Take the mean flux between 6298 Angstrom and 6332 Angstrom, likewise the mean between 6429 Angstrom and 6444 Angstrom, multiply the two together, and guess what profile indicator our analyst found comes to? 61.9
